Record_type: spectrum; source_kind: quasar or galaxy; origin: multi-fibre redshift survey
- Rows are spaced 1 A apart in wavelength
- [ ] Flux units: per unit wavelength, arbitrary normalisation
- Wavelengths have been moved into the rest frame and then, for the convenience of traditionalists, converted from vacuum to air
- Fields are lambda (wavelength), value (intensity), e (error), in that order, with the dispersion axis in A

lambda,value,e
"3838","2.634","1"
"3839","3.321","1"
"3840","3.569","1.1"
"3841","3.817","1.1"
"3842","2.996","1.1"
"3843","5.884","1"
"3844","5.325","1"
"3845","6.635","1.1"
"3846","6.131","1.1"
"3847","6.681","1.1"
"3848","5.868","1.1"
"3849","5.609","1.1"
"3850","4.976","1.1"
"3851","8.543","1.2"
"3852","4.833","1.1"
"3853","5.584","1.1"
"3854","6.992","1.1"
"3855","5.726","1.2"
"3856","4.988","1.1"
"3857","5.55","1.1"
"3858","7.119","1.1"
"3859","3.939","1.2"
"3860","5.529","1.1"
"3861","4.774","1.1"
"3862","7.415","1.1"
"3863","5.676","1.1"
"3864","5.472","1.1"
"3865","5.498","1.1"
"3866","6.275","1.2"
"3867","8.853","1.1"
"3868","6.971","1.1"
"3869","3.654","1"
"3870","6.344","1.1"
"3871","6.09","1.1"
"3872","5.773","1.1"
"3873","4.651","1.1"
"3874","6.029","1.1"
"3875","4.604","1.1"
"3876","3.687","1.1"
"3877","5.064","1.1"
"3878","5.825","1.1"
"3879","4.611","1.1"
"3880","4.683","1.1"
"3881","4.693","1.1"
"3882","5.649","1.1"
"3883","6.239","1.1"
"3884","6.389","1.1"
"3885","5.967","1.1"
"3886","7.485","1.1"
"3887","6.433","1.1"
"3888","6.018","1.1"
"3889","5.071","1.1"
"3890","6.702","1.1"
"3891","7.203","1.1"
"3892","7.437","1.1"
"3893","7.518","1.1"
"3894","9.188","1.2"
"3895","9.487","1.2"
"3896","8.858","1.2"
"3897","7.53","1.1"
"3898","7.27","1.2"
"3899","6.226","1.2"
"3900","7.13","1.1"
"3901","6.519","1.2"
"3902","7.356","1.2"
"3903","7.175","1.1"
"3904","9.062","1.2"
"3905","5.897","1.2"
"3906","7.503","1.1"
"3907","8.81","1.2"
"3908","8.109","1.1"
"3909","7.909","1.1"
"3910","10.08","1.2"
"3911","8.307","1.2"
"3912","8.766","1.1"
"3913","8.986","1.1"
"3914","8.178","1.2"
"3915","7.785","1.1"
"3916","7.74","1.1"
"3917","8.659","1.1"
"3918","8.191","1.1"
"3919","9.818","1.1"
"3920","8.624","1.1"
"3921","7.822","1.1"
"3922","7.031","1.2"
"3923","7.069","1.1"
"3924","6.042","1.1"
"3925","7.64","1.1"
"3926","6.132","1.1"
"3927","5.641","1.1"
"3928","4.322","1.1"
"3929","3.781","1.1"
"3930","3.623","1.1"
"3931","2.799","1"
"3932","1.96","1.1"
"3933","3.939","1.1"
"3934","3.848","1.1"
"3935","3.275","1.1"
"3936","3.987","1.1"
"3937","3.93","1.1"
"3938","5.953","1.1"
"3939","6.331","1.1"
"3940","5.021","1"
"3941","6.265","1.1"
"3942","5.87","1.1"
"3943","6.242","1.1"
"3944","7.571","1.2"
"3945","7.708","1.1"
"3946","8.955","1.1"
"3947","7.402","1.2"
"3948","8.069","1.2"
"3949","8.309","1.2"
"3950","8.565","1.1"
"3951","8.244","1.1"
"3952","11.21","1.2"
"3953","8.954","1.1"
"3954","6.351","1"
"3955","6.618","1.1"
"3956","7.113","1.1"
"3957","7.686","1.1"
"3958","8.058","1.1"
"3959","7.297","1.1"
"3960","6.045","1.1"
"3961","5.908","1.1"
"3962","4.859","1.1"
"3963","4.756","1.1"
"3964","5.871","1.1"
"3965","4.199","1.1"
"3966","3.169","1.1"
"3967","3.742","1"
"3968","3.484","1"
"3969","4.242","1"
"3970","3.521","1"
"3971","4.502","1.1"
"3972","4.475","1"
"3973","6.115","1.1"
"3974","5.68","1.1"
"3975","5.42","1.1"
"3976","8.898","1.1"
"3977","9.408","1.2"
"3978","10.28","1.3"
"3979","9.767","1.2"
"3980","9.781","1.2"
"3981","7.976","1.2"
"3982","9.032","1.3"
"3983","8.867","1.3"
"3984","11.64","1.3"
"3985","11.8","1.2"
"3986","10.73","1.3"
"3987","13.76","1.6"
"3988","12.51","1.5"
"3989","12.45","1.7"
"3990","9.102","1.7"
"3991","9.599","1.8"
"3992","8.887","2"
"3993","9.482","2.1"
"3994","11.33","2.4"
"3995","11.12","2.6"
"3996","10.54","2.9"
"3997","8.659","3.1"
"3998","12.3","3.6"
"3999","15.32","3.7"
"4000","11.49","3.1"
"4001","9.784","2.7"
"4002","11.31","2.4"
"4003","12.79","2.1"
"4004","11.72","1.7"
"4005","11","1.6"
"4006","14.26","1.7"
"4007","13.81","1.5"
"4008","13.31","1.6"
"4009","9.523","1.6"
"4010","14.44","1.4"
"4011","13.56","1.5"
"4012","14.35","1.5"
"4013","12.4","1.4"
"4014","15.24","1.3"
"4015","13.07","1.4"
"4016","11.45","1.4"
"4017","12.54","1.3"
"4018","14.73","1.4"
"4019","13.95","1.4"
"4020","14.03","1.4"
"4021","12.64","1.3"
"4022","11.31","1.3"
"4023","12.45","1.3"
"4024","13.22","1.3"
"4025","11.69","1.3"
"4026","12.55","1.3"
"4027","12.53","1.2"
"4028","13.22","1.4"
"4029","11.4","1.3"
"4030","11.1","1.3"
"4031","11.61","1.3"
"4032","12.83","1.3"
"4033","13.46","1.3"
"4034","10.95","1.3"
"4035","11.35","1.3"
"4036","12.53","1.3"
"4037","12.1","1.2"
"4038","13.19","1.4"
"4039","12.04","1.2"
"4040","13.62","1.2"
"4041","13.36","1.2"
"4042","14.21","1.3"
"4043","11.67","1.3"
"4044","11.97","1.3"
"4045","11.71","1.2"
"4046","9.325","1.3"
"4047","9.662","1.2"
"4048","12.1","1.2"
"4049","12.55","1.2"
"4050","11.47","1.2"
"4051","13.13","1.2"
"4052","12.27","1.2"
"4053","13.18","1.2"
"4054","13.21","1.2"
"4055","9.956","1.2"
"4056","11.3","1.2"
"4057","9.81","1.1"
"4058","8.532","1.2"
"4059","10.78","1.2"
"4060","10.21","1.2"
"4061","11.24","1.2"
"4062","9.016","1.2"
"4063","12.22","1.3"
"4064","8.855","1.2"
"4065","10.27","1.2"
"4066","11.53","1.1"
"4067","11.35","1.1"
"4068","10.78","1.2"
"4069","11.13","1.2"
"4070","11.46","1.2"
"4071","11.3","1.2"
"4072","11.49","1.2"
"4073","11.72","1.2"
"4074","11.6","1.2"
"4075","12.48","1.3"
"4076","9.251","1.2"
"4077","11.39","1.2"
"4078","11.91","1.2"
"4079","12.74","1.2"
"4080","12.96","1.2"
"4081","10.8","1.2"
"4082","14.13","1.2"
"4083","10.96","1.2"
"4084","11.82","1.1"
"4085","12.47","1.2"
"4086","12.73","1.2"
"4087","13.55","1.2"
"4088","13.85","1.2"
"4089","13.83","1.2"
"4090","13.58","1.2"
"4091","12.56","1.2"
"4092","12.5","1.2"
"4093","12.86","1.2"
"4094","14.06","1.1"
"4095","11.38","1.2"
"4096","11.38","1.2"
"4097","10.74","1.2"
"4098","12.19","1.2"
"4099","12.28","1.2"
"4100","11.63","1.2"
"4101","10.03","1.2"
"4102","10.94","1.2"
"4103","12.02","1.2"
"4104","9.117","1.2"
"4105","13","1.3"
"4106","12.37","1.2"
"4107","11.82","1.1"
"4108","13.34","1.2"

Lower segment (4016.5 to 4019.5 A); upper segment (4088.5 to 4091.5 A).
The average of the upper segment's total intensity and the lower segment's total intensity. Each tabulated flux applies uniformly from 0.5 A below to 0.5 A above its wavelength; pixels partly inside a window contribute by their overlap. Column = 41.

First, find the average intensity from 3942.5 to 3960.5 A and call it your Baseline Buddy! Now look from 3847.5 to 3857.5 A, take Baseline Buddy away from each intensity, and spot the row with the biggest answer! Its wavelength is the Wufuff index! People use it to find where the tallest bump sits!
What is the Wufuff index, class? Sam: 3851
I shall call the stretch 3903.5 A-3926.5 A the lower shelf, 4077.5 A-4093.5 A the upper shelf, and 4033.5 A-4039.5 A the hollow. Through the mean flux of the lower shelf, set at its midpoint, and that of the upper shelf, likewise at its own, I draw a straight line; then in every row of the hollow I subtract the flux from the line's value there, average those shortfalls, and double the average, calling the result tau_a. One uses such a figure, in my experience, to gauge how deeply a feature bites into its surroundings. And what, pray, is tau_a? -1.3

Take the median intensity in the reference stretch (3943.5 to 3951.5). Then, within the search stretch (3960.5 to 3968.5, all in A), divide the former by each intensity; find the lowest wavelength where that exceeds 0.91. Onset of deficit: 3961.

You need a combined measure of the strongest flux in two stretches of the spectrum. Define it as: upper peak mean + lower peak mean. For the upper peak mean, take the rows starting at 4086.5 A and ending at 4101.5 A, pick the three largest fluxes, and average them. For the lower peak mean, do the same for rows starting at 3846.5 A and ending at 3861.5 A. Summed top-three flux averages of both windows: 21.5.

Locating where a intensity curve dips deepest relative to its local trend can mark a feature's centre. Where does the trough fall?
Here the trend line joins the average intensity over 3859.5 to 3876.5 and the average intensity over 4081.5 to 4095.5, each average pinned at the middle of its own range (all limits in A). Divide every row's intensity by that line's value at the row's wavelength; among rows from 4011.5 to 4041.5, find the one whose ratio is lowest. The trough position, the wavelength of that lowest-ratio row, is 4034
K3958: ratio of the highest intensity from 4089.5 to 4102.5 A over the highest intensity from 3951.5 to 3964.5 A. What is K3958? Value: 1.25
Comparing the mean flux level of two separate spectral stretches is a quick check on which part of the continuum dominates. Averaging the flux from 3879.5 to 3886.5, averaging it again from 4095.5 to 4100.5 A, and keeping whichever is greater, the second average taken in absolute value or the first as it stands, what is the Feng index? 11.6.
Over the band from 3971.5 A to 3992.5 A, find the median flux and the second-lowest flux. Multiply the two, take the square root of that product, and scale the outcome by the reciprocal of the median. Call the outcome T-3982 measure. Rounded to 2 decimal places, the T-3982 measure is 0.76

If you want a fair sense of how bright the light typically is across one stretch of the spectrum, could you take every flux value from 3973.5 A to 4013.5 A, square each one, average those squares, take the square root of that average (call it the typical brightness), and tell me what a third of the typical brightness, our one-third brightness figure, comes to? 3.7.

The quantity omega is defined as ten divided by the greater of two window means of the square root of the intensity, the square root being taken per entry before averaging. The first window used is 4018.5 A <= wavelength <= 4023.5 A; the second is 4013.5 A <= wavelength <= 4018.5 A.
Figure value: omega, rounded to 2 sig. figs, 2.7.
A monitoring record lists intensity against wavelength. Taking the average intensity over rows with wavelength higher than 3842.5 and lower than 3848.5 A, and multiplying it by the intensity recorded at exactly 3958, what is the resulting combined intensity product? 49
